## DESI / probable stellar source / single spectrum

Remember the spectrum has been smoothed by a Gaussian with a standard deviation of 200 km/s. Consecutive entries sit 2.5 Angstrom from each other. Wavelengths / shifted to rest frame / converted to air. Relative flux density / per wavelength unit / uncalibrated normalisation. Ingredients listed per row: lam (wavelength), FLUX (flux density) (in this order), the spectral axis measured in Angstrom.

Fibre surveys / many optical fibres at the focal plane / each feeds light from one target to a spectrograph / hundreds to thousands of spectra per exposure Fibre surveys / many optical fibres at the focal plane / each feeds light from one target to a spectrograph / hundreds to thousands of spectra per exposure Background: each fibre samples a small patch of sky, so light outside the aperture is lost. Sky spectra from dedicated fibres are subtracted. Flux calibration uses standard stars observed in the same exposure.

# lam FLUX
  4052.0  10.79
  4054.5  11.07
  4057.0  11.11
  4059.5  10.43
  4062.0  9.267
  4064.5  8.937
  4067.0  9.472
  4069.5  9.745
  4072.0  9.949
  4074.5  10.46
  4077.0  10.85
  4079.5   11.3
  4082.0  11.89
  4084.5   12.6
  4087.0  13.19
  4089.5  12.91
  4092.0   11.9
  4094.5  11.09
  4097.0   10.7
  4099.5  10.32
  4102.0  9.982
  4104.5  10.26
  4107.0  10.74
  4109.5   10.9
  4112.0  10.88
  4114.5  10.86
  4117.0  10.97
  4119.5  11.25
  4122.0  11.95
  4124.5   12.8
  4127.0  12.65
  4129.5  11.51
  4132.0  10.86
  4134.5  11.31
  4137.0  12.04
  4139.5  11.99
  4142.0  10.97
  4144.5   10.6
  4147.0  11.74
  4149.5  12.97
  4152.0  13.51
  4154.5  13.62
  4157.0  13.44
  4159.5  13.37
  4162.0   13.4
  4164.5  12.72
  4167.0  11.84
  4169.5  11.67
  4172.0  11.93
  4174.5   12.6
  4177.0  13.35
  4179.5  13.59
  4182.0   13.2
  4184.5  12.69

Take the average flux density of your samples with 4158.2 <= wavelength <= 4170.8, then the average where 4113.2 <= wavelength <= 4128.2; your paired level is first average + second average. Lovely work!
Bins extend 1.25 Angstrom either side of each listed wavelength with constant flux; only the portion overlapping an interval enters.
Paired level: 24.3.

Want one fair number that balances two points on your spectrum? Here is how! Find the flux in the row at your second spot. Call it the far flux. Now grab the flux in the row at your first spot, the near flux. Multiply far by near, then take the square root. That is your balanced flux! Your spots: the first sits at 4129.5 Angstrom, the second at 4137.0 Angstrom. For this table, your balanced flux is 11.8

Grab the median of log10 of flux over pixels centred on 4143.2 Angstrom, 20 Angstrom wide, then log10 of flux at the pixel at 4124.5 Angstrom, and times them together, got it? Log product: 1.19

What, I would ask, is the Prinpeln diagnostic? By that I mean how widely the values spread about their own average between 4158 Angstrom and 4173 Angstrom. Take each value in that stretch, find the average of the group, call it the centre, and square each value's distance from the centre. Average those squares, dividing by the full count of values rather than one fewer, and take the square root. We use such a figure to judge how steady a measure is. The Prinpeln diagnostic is 0.71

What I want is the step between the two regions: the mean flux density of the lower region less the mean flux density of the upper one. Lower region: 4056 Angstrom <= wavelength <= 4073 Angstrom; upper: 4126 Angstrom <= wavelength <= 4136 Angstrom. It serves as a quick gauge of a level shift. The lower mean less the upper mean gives -1.7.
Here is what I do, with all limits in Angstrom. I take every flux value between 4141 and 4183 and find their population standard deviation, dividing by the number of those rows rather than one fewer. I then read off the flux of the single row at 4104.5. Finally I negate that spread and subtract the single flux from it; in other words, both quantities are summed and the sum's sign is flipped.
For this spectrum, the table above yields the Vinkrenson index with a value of -11.2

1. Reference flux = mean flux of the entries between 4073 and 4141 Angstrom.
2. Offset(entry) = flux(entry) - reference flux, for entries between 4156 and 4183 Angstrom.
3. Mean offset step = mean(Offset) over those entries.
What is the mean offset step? 1.4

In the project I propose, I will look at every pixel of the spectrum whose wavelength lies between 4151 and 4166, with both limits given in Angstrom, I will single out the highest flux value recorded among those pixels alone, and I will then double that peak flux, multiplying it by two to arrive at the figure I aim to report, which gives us 27.2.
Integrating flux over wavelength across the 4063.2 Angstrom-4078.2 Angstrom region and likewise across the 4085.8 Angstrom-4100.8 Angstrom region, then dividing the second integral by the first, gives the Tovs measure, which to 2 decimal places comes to 1.18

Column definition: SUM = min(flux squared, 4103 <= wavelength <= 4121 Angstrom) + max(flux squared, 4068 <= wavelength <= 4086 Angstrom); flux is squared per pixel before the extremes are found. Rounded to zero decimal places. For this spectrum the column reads 264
